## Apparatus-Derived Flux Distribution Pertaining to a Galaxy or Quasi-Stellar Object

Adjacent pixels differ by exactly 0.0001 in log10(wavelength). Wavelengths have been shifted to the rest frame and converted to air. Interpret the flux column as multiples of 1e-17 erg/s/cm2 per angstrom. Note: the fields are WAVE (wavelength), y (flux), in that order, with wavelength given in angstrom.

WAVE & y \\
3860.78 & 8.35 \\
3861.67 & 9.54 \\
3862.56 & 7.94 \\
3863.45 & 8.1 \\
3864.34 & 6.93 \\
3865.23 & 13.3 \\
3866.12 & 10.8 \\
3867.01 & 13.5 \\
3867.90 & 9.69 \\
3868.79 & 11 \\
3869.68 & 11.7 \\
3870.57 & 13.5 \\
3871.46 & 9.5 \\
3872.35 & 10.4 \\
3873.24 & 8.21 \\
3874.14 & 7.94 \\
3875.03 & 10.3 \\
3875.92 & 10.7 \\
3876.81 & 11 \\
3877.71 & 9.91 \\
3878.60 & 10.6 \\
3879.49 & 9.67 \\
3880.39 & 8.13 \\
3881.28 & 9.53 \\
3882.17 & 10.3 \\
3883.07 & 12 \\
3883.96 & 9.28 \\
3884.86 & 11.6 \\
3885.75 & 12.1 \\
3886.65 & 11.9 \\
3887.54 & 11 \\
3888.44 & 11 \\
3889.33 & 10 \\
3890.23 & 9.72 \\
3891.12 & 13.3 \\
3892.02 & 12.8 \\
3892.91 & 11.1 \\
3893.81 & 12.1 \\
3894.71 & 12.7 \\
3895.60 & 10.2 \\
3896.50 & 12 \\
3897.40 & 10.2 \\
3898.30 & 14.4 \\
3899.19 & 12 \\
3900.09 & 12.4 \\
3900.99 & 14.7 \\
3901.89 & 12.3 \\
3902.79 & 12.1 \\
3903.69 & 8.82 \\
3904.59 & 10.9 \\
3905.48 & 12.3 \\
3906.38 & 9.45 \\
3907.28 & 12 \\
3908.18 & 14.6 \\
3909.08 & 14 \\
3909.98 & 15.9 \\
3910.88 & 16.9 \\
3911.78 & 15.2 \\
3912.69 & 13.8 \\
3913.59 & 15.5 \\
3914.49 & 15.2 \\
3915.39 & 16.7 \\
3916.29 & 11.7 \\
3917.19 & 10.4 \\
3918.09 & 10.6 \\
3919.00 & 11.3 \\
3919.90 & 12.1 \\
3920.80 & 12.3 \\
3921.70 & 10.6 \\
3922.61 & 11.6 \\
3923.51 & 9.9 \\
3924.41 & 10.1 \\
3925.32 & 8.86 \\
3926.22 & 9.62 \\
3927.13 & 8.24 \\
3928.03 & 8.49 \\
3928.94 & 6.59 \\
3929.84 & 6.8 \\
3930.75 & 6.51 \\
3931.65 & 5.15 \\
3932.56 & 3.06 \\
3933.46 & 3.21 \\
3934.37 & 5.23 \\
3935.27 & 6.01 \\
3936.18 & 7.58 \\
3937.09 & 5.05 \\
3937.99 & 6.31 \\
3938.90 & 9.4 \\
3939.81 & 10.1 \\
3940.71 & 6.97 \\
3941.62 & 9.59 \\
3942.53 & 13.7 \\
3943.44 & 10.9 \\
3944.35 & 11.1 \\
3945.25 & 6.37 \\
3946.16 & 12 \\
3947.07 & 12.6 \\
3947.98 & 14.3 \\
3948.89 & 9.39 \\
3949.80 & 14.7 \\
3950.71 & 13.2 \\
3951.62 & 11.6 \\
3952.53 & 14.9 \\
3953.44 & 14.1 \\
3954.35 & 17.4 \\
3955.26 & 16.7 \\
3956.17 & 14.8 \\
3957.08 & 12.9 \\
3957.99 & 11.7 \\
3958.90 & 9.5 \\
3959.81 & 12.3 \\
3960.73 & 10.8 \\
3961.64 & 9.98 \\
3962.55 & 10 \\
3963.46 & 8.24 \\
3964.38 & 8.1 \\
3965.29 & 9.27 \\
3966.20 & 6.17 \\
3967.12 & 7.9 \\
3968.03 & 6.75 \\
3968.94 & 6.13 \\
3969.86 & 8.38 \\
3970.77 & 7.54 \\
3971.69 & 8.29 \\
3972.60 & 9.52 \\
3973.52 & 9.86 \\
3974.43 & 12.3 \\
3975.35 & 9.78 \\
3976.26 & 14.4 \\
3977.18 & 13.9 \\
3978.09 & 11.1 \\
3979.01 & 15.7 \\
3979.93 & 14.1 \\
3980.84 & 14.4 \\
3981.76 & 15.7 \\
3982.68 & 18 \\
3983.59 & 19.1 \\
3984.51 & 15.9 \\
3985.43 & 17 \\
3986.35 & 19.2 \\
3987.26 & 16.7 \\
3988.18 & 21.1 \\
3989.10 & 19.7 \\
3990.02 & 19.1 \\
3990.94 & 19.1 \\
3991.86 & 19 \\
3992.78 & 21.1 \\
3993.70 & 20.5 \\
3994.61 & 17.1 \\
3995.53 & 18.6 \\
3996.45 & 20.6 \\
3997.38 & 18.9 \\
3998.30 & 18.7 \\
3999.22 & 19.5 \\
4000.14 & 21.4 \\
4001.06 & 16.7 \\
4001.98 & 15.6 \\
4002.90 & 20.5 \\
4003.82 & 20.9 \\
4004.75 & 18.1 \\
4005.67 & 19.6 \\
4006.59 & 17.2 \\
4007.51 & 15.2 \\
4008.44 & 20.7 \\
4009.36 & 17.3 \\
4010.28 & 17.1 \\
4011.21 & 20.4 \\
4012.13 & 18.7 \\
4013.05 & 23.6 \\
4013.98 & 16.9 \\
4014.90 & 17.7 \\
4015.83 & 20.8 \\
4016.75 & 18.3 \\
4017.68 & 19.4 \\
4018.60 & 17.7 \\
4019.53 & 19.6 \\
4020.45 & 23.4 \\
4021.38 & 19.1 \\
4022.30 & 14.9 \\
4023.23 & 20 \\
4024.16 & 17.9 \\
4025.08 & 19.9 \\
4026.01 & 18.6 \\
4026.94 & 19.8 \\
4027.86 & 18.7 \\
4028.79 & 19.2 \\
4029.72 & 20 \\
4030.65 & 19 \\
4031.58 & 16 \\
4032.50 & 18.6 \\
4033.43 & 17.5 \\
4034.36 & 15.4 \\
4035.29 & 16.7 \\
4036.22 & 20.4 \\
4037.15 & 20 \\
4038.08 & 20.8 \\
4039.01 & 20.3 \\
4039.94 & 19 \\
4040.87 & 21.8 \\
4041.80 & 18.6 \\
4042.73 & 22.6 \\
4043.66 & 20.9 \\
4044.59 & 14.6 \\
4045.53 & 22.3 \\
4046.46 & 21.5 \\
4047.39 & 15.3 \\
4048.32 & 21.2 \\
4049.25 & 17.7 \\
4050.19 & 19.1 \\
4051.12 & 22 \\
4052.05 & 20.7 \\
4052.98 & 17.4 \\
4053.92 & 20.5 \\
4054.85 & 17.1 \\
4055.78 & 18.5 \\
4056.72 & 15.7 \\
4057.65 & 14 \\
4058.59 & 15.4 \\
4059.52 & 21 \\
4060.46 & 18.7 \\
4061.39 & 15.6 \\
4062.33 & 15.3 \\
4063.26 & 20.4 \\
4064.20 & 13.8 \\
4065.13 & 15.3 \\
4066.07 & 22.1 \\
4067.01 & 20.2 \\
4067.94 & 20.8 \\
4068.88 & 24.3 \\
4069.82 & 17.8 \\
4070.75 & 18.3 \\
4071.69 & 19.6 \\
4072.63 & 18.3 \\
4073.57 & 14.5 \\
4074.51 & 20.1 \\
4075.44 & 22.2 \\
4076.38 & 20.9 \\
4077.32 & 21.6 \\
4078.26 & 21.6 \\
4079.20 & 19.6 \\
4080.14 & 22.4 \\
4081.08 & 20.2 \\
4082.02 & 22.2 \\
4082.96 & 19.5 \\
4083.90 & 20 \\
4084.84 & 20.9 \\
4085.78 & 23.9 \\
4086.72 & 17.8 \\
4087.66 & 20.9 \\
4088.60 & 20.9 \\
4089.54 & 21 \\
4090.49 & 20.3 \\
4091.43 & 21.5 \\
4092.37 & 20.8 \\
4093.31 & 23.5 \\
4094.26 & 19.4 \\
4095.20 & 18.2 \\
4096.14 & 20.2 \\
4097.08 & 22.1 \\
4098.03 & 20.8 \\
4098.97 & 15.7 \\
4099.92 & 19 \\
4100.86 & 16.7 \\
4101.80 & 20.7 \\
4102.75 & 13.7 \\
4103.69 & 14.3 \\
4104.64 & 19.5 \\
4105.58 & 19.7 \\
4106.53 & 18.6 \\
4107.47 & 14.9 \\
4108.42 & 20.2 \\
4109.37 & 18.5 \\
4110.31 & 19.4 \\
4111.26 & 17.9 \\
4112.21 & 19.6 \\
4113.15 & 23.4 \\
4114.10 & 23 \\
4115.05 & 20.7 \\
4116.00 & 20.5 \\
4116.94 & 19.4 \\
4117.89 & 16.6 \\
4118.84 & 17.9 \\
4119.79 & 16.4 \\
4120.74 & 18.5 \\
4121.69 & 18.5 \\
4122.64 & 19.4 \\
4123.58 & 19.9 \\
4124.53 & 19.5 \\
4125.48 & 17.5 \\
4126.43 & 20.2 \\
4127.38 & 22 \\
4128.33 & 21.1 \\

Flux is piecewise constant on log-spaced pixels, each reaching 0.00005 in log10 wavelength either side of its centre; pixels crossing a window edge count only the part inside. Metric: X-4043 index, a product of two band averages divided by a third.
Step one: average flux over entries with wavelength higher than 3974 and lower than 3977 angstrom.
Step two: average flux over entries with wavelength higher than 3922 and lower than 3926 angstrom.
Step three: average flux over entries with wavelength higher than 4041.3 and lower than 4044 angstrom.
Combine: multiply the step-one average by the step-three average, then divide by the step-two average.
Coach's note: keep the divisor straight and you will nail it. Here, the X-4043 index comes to 25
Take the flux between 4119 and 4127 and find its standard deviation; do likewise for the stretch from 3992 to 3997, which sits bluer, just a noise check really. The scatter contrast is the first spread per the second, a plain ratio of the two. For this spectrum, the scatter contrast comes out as 0.8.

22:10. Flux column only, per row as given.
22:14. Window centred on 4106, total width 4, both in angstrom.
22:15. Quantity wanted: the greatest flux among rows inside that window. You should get 19.7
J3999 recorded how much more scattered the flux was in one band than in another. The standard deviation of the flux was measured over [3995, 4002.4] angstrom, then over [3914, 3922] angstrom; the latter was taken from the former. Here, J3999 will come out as -0.3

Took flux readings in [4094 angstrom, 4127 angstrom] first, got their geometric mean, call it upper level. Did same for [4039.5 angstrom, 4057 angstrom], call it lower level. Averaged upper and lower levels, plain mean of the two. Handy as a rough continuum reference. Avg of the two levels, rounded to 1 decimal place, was 18.9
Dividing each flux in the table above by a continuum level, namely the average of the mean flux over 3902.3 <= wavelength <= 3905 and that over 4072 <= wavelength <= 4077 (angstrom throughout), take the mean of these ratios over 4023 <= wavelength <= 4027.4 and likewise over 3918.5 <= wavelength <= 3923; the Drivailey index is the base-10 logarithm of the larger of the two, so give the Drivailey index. 0.11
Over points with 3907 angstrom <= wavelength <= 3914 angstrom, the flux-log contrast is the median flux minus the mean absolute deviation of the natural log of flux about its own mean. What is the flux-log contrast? 15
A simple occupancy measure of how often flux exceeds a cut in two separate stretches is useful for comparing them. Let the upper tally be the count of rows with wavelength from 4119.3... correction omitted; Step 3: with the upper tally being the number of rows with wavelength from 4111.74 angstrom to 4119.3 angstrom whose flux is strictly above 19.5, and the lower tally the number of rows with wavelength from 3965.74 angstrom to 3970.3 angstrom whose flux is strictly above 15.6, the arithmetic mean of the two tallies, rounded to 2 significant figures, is 2.5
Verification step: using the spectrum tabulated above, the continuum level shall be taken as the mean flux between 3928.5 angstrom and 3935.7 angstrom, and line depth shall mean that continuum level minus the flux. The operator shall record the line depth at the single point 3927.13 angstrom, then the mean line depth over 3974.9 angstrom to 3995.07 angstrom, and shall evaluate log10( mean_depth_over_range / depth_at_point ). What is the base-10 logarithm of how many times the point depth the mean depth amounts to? 0.60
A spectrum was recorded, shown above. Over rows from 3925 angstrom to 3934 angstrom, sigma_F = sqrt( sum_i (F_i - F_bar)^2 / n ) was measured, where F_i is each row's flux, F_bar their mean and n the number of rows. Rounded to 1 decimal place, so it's 2.2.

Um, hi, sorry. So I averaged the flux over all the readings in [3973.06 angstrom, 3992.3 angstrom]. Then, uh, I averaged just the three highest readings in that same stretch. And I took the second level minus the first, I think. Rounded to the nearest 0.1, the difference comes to 4.0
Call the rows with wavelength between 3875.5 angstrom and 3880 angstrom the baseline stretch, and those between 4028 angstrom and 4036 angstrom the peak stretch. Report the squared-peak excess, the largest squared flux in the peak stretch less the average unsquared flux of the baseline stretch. 390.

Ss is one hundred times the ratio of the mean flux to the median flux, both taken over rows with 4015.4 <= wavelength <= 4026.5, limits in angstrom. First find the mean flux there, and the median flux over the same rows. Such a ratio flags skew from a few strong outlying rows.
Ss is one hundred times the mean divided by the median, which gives 99.4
